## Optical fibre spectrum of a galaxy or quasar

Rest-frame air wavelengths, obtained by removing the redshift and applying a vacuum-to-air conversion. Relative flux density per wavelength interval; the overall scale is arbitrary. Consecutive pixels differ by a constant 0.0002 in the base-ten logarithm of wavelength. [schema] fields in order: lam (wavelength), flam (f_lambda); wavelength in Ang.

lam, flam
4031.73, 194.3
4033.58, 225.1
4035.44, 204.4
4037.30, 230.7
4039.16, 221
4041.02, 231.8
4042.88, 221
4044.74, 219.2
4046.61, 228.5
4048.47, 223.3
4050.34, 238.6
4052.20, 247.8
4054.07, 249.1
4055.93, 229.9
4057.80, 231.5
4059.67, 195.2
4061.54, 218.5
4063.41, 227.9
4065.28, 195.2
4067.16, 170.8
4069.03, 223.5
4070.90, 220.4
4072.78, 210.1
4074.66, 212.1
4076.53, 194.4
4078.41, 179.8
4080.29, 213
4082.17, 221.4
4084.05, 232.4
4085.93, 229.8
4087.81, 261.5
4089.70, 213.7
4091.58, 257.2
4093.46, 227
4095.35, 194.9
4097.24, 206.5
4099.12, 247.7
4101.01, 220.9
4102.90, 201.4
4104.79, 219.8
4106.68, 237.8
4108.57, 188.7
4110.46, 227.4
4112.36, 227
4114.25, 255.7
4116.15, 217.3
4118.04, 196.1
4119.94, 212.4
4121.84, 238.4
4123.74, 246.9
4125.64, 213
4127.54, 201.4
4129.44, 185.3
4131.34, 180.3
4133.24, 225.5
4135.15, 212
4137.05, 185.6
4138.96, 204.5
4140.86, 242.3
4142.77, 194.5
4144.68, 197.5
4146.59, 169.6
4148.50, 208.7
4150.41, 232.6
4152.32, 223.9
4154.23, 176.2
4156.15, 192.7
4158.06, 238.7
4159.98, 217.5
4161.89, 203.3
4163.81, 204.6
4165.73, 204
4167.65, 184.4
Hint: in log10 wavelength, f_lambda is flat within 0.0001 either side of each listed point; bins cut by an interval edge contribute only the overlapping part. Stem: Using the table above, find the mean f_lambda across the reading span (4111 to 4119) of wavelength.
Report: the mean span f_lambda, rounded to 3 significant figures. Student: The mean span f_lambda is 224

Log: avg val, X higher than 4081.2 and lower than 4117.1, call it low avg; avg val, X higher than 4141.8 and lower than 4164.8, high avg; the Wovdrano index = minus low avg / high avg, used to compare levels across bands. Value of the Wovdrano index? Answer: -1.10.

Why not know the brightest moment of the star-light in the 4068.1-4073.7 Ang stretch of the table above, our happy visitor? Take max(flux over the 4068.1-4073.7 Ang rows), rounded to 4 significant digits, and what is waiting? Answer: 223.5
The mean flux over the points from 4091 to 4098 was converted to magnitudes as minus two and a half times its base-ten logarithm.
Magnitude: -5.86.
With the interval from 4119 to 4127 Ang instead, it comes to -5.89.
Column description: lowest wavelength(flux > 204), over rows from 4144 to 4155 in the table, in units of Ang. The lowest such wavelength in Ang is 4148.50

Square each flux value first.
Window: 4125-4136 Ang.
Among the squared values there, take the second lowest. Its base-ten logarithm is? 4.54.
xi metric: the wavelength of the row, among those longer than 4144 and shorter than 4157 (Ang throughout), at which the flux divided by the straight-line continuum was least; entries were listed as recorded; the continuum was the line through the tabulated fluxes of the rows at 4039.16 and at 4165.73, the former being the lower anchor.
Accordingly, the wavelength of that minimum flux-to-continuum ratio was 4146.59 Ang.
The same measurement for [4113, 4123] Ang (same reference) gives 4118.04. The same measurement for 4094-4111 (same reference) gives 4108.57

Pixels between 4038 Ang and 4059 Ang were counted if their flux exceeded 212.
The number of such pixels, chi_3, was 11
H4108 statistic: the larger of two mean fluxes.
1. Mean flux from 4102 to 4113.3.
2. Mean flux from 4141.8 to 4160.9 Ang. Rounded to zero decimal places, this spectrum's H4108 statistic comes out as 217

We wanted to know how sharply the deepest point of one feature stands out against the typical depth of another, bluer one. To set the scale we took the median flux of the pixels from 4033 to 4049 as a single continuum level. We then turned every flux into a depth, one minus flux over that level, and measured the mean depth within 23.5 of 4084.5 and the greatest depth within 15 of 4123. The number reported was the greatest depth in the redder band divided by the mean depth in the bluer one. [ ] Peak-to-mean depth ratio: 7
